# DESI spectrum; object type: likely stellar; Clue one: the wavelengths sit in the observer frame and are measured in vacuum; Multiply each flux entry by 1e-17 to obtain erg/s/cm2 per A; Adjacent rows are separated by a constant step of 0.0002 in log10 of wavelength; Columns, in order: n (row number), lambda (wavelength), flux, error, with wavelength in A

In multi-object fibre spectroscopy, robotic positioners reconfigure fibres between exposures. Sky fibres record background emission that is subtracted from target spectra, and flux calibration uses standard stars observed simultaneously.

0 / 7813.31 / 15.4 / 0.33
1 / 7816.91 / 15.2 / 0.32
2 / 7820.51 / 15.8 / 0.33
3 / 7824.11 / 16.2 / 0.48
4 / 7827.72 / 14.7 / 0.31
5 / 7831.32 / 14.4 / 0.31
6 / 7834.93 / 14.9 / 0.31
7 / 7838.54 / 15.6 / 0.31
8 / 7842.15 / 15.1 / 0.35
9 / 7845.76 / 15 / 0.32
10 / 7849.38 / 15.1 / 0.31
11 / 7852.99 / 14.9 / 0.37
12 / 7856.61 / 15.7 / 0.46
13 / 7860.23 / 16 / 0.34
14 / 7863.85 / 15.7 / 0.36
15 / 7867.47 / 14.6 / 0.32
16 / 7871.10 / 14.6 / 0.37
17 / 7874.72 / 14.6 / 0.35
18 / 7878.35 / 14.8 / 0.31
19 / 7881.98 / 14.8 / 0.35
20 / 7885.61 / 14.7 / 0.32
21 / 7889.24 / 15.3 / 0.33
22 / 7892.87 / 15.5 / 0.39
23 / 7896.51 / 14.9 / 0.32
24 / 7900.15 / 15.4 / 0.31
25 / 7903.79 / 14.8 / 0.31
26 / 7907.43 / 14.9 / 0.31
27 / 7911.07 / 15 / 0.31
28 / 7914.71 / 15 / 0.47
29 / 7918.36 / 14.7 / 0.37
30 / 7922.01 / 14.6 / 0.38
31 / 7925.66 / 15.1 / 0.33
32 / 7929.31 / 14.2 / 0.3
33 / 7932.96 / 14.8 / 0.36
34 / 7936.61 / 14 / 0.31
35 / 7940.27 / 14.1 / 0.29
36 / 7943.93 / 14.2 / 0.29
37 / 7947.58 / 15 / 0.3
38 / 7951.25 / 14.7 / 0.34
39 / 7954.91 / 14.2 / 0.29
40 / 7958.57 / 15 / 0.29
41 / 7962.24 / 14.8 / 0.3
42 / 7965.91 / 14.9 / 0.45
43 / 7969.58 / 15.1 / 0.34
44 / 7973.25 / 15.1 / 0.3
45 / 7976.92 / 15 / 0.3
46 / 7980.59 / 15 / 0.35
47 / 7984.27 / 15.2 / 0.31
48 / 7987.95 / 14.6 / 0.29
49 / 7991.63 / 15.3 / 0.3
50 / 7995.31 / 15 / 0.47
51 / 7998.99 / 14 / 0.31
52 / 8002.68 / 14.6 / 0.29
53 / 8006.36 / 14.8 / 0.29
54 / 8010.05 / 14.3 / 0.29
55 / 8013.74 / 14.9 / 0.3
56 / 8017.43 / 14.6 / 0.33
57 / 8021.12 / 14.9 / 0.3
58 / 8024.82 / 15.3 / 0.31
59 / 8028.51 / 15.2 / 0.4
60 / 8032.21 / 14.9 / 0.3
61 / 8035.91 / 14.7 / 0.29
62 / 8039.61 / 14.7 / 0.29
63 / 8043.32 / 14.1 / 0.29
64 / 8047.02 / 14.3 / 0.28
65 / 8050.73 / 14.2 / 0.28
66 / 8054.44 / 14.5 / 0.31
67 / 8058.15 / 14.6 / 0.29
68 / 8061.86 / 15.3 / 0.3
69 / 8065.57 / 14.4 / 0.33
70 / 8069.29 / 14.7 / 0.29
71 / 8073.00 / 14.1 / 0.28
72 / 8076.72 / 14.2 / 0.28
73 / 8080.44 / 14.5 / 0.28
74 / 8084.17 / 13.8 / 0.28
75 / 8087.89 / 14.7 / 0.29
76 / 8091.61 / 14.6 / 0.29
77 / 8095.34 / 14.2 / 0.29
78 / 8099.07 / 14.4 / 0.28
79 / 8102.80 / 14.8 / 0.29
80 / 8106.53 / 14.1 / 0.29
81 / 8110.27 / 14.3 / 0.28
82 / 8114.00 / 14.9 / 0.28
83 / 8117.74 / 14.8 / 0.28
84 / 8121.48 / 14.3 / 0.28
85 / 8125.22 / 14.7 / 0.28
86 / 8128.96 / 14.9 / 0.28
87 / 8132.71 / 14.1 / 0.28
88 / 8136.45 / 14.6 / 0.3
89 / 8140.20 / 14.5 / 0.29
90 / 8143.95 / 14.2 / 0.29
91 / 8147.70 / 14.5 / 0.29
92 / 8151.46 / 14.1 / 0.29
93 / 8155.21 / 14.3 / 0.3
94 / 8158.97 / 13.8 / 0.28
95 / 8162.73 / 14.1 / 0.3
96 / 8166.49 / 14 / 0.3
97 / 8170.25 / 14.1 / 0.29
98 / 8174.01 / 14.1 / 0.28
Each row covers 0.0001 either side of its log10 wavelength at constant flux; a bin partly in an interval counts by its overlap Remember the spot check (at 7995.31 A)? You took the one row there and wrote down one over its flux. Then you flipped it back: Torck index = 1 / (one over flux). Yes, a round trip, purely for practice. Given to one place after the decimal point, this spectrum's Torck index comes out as 15.0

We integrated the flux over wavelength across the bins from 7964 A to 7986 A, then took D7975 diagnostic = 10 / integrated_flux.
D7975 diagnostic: 0.030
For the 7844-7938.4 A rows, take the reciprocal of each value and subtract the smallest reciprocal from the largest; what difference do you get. 0.0089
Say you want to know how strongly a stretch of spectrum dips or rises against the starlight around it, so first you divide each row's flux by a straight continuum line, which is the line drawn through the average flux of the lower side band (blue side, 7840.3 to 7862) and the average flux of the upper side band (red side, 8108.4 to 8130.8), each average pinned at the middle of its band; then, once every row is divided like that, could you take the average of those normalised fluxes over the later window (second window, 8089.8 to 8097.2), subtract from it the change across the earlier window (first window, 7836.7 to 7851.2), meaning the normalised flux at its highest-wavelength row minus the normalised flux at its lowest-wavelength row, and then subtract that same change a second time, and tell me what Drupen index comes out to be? 1.04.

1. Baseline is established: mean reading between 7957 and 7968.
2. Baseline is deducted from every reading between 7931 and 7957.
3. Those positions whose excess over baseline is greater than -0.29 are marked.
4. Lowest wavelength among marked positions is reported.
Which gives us 7932.96 A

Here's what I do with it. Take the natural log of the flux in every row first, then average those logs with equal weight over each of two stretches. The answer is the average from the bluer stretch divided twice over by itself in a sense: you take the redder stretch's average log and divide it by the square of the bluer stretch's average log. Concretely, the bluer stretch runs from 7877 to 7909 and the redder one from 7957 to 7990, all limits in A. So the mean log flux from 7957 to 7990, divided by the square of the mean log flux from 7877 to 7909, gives 0.369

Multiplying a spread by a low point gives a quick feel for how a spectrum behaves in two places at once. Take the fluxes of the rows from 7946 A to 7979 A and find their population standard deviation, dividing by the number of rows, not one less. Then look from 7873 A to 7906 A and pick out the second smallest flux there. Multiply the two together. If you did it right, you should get 3.9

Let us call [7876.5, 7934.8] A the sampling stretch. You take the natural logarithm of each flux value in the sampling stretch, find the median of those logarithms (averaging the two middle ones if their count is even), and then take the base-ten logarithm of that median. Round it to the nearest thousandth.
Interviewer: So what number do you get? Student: 0.431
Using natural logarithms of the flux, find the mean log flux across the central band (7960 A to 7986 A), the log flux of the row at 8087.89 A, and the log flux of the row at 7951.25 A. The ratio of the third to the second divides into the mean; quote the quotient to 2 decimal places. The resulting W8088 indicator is 2.71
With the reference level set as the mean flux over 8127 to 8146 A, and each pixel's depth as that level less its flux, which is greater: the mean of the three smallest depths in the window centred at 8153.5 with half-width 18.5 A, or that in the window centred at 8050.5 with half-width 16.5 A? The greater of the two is -0.07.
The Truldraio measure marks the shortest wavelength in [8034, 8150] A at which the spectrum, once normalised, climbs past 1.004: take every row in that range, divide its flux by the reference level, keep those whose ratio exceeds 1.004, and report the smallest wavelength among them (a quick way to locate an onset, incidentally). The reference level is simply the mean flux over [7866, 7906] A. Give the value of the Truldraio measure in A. 8061.86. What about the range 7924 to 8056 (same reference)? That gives 7925.66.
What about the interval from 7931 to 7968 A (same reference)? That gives 7947.58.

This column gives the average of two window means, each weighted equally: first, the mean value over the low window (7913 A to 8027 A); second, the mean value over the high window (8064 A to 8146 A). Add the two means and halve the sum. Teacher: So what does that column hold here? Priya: 14.6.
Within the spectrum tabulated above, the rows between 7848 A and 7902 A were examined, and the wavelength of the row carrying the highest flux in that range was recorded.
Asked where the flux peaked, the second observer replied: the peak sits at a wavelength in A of 7860.23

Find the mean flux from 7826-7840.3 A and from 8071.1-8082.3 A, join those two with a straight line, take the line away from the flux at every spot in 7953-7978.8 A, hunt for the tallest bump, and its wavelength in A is 7973.25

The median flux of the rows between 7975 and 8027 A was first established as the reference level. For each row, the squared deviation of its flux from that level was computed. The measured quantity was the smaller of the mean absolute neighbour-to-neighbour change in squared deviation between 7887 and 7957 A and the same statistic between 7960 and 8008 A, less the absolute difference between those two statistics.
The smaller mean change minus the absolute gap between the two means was 0.10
